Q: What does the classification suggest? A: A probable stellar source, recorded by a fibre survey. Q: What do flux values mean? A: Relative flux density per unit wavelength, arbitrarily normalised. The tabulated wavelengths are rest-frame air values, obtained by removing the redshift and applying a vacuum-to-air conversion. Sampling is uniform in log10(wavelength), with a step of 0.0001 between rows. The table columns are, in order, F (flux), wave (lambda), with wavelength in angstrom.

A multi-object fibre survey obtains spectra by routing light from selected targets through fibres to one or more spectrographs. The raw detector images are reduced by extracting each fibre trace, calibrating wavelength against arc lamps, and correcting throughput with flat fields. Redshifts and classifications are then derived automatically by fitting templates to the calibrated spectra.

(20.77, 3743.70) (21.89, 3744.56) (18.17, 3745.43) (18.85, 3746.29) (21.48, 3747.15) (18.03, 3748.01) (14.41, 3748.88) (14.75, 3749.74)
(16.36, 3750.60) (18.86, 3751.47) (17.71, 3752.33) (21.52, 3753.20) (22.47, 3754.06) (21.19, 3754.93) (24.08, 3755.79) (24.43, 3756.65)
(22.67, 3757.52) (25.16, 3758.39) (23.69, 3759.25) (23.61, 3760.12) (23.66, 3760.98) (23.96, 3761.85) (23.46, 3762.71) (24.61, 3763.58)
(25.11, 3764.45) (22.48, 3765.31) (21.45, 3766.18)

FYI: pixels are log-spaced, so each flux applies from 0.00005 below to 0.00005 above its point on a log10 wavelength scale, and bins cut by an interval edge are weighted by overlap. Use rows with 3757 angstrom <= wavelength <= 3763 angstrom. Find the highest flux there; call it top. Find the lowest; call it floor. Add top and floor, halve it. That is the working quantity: 23.9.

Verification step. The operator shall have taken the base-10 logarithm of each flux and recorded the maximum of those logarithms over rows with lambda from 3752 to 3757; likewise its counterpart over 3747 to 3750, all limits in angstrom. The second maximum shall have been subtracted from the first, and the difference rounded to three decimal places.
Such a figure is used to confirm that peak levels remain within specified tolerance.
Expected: 0.056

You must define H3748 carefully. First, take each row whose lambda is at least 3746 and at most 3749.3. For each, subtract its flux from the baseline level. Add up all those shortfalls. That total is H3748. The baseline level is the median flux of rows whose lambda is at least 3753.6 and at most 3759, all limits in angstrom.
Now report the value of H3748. 21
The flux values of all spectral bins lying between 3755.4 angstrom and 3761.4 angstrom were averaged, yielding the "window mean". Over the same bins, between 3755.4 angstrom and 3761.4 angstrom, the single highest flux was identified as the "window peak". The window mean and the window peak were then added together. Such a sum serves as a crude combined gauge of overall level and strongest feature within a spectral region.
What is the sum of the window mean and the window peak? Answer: 49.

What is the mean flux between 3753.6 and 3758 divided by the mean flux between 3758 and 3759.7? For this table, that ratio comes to 0.94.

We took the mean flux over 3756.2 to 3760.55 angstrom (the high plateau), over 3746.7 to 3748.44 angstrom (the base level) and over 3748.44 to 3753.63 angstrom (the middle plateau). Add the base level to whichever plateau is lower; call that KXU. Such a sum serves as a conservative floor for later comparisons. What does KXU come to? 37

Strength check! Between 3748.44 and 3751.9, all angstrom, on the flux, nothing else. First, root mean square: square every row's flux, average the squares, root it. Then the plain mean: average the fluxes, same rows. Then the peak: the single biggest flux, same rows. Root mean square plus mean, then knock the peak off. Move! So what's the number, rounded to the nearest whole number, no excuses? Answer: 13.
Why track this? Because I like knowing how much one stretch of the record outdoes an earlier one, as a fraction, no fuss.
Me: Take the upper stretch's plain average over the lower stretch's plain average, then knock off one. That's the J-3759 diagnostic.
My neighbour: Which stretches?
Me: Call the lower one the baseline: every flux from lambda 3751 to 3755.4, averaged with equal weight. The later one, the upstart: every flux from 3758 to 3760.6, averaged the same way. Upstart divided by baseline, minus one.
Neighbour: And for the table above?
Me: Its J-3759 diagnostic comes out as 0.19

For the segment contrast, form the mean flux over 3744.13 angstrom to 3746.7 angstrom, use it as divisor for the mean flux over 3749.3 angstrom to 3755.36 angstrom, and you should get 0.97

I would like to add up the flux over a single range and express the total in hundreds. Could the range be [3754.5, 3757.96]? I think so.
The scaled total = 0.92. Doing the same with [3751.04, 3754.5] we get 0.81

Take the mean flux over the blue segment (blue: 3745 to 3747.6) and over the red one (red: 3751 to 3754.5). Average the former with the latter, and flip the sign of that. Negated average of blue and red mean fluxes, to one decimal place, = -19.8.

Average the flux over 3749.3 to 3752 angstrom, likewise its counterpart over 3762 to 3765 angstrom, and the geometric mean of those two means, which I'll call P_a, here 20.2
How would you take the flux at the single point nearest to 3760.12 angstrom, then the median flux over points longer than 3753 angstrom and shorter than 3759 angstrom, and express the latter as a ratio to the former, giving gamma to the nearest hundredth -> 0.96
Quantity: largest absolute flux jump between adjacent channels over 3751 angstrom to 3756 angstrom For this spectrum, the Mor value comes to 3.8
